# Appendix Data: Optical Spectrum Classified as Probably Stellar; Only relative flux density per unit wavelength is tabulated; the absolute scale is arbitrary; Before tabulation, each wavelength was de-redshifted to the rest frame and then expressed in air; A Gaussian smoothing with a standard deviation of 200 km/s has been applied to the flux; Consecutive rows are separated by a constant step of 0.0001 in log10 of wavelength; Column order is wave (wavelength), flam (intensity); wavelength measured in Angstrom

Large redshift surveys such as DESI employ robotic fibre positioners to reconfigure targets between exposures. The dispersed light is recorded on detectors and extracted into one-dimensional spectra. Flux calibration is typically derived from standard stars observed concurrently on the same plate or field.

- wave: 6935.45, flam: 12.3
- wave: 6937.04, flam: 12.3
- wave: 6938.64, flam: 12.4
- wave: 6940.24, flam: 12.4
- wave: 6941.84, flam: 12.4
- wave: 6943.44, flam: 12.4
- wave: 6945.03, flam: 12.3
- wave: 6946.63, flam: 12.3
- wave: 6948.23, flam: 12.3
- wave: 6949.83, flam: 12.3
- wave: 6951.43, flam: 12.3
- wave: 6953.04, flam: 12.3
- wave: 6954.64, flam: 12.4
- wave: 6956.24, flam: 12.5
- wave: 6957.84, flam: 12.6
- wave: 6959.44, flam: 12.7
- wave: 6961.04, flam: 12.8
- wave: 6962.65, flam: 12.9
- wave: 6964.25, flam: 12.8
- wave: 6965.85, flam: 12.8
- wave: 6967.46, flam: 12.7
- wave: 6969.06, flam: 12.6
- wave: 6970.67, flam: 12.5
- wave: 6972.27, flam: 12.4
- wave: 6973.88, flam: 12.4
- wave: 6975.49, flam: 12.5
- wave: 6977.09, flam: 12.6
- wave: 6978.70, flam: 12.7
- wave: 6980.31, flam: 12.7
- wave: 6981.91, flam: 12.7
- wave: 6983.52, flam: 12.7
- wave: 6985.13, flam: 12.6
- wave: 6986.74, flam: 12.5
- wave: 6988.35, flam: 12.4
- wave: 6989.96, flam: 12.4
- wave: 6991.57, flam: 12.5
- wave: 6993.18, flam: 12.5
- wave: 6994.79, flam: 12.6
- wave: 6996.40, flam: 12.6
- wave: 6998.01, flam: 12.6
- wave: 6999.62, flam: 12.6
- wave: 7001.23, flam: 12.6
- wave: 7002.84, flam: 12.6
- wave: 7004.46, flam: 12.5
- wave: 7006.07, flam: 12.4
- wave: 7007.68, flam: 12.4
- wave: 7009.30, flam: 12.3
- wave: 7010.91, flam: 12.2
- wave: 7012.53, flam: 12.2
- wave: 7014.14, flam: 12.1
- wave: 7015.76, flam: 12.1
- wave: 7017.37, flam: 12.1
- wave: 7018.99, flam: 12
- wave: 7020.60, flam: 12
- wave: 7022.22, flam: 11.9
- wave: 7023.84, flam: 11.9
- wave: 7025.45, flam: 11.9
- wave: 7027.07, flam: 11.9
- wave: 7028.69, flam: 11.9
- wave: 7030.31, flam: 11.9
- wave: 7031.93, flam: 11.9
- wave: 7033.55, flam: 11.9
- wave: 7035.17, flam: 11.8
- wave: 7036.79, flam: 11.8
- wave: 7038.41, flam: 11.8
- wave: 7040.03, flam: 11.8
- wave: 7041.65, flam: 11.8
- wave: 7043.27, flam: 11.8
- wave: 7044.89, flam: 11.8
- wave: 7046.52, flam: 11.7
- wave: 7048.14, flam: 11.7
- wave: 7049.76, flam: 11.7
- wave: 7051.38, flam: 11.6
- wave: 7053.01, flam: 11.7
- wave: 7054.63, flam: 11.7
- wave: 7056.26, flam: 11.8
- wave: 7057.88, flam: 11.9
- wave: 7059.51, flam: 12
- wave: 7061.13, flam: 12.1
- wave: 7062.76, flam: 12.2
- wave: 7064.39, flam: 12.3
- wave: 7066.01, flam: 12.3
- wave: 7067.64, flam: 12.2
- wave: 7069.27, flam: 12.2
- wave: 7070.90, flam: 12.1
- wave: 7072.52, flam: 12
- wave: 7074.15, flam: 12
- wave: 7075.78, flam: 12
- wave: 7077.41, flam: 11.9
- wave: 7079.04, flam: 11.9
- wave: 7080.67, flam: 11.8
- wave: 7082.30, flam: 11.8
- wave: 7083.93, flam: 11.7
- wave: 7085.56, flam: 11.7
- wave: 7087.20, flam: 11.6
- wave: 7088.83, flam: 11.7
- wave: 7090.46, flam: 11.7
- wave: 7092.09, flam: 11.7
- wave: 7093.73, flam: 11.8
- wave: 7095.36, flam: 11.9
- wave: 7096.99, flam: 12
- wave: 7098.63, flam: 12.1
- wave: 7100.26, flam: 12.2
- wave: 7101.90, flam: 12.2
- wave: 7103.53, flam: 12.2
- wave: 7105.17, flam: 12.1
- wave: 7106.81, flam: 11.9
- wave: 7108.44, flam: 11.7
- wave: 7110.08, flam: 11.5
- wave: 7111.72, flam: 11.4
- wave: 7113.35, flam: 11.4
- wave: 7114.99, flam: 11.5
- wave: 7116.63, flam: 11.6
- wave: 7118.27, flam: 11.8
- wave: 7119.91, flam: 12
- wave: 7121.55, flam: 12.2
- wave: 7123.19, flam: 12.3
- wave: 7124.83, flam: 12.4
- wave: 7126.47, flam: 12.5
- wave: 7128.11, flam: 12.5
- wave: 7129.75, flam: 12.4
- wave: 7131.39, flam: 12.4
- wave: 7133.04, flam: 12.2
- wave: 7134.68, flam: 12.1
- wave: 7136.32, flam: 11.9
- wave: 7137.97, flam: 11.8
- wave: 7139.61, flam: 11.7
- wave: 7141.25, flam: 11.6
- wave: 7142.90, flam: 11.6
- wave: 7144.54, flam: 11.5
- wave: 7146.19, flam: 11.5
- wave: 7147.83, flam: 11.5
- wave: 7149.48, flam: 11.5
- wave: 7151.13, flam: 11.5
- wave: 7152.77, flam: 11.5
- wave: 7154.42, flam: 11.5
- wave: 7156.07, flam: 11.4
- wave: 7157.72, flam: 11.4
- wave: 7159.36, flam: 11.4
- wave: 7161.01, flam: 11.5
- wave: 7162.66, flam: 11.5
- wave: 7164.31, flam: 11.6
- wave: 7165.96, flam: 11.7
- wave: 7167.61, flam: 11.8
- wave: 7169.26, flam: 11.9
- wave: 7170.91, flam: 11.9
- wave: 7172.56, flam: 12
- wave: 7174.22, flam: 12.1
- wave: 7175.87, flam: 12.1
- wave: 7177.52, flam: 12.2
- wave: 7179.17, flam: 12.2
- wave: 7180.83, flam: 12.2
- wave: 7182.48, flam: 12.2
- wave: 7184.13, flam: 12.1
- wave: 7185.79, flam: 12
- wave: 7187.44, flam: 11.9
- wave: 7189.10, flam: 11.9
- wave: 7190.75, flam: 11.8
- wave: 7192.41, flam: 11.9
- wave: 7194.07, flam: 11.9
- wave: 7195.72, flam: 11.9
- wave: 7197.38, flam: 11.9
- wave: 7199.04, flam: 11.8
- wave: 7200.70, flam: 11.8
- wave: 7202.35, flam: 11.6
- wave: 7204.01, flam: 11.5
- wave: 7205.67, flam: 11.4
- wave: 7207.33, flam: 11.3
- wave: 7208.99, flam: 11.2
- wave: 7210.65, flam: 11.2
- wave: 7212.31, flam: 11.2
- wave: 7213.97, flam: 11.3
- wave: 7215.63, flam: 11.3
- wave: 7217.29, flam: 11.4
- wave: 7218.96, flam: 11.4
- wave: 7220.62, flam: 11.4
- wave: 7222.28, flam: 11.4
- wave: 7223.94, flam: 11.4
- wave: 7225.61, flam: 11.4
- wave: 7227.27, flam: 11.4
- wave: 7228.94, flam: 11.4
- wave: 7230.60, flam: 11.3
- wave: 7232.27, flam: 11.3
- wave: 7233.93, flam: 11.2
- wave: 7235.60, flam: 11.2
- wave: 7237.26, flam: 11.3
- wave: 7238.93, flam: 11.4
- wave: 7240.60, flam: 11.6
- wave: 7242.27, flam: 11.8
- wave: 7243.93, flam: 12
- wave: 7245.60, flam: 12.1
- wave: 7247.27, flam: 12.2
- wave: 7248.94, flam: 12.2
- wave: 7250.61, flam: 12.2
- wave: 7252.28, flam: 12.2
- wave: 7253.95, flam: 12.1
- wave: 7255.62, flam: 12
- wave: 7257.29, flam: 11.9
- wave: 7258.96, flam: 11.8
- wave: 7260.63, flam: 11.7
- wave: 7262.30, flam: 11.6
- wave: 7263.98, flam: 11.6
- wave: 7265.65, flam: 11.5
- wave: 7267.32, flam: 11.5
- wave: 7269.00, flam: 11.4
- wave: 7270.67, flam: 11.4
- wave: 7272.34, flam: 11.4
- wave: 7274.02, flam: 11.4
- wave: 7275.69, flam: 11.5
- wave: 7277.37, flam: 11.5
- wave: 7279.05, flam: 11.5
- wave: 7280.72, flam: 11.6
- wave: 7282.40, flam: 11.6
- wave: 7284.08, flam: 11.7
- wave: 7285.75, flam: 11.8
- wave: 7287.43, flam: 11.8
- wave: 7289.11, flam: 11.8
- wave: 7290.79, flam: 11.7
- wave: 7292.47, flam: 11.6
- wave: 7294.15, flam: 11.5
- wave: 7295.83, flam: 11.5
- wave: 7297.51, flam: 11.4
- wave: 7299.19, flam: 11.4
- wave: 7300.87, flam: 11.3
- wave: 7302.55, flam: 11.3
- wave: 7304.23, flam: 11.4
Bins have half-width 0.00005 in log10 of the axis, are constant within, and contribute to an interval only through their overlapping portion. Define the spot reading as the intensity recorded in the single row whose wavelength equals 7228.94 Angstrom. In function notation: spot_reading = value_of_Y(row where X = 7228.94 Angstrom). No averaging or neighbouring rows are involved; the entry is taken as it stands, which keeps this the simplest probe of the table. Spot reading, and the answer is 11.4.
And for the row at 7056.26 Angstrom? 11.8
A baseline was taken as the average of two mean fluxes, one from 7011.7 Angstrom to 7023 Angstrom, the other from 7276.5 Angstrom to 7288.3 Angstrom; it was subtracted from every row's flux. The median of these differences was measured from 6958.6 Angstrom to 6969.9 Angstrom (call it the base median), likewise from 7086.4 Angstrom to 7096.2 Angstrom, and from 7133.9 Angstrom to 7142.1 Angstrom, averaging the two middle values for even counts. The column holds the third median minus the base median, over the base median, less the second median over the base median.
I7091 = -0.9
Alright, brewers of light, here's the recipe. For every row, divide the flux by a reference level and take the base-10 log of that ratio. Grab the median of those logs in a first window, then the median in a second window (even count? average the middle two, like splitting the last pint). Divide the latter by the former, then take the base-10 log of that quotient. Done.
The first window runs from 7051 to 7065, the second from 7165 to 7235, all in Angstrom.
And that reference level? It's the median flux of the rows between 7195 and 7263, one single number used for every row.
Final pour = -0.2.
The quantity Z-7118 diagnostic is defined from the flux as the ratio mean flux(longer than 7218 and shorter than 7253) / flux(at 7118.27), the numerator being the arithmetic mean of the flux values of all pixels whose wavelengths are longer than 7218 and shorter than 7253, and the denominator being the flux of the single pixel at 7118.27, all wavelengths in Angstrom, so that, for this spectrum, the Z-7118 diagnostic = 0.98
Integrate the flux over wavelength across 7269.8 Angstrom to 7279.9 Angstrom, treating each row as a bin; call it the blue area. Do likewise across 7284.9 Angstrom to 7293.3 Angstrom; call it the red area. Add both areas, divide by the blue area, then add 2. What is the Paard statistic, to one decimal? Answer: 3.9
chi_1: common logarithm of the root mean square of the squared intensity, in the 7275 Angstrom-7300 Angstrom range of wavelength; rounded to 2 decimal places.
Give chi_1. 2.13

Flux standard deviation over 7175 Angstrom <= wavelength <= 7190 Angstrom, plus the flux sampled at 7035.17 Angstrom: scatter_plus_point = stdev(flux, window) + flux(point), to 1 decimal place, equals 11.9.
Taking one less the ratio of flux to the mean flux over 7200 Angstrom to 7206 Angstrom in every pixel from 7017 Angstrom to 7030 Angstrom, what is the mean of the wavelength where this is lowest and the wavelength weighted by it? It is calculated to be 7019.9 Angstrom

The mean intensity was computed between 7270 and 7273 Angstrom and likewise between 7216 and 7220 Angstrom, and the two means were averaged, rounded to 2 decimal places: 11.40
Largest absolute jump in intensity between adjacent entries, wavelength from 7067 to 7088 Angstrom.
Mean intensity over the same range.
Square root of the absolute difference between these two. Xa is 3.44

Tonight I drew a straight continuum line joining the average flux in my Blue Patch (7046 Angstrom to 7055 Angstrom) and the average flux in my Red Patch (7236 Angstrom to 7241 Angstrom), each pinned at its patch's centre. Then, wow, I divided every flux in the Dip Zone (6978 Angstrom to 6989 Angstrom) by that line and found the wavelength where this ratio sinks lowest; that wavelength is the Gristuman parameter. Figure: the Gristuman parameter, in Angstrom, 6988.35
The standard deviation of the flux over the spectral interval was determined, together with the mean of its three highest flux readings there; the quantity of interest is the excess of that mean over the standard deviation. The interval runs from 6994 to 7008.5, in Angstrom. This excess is 12.5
